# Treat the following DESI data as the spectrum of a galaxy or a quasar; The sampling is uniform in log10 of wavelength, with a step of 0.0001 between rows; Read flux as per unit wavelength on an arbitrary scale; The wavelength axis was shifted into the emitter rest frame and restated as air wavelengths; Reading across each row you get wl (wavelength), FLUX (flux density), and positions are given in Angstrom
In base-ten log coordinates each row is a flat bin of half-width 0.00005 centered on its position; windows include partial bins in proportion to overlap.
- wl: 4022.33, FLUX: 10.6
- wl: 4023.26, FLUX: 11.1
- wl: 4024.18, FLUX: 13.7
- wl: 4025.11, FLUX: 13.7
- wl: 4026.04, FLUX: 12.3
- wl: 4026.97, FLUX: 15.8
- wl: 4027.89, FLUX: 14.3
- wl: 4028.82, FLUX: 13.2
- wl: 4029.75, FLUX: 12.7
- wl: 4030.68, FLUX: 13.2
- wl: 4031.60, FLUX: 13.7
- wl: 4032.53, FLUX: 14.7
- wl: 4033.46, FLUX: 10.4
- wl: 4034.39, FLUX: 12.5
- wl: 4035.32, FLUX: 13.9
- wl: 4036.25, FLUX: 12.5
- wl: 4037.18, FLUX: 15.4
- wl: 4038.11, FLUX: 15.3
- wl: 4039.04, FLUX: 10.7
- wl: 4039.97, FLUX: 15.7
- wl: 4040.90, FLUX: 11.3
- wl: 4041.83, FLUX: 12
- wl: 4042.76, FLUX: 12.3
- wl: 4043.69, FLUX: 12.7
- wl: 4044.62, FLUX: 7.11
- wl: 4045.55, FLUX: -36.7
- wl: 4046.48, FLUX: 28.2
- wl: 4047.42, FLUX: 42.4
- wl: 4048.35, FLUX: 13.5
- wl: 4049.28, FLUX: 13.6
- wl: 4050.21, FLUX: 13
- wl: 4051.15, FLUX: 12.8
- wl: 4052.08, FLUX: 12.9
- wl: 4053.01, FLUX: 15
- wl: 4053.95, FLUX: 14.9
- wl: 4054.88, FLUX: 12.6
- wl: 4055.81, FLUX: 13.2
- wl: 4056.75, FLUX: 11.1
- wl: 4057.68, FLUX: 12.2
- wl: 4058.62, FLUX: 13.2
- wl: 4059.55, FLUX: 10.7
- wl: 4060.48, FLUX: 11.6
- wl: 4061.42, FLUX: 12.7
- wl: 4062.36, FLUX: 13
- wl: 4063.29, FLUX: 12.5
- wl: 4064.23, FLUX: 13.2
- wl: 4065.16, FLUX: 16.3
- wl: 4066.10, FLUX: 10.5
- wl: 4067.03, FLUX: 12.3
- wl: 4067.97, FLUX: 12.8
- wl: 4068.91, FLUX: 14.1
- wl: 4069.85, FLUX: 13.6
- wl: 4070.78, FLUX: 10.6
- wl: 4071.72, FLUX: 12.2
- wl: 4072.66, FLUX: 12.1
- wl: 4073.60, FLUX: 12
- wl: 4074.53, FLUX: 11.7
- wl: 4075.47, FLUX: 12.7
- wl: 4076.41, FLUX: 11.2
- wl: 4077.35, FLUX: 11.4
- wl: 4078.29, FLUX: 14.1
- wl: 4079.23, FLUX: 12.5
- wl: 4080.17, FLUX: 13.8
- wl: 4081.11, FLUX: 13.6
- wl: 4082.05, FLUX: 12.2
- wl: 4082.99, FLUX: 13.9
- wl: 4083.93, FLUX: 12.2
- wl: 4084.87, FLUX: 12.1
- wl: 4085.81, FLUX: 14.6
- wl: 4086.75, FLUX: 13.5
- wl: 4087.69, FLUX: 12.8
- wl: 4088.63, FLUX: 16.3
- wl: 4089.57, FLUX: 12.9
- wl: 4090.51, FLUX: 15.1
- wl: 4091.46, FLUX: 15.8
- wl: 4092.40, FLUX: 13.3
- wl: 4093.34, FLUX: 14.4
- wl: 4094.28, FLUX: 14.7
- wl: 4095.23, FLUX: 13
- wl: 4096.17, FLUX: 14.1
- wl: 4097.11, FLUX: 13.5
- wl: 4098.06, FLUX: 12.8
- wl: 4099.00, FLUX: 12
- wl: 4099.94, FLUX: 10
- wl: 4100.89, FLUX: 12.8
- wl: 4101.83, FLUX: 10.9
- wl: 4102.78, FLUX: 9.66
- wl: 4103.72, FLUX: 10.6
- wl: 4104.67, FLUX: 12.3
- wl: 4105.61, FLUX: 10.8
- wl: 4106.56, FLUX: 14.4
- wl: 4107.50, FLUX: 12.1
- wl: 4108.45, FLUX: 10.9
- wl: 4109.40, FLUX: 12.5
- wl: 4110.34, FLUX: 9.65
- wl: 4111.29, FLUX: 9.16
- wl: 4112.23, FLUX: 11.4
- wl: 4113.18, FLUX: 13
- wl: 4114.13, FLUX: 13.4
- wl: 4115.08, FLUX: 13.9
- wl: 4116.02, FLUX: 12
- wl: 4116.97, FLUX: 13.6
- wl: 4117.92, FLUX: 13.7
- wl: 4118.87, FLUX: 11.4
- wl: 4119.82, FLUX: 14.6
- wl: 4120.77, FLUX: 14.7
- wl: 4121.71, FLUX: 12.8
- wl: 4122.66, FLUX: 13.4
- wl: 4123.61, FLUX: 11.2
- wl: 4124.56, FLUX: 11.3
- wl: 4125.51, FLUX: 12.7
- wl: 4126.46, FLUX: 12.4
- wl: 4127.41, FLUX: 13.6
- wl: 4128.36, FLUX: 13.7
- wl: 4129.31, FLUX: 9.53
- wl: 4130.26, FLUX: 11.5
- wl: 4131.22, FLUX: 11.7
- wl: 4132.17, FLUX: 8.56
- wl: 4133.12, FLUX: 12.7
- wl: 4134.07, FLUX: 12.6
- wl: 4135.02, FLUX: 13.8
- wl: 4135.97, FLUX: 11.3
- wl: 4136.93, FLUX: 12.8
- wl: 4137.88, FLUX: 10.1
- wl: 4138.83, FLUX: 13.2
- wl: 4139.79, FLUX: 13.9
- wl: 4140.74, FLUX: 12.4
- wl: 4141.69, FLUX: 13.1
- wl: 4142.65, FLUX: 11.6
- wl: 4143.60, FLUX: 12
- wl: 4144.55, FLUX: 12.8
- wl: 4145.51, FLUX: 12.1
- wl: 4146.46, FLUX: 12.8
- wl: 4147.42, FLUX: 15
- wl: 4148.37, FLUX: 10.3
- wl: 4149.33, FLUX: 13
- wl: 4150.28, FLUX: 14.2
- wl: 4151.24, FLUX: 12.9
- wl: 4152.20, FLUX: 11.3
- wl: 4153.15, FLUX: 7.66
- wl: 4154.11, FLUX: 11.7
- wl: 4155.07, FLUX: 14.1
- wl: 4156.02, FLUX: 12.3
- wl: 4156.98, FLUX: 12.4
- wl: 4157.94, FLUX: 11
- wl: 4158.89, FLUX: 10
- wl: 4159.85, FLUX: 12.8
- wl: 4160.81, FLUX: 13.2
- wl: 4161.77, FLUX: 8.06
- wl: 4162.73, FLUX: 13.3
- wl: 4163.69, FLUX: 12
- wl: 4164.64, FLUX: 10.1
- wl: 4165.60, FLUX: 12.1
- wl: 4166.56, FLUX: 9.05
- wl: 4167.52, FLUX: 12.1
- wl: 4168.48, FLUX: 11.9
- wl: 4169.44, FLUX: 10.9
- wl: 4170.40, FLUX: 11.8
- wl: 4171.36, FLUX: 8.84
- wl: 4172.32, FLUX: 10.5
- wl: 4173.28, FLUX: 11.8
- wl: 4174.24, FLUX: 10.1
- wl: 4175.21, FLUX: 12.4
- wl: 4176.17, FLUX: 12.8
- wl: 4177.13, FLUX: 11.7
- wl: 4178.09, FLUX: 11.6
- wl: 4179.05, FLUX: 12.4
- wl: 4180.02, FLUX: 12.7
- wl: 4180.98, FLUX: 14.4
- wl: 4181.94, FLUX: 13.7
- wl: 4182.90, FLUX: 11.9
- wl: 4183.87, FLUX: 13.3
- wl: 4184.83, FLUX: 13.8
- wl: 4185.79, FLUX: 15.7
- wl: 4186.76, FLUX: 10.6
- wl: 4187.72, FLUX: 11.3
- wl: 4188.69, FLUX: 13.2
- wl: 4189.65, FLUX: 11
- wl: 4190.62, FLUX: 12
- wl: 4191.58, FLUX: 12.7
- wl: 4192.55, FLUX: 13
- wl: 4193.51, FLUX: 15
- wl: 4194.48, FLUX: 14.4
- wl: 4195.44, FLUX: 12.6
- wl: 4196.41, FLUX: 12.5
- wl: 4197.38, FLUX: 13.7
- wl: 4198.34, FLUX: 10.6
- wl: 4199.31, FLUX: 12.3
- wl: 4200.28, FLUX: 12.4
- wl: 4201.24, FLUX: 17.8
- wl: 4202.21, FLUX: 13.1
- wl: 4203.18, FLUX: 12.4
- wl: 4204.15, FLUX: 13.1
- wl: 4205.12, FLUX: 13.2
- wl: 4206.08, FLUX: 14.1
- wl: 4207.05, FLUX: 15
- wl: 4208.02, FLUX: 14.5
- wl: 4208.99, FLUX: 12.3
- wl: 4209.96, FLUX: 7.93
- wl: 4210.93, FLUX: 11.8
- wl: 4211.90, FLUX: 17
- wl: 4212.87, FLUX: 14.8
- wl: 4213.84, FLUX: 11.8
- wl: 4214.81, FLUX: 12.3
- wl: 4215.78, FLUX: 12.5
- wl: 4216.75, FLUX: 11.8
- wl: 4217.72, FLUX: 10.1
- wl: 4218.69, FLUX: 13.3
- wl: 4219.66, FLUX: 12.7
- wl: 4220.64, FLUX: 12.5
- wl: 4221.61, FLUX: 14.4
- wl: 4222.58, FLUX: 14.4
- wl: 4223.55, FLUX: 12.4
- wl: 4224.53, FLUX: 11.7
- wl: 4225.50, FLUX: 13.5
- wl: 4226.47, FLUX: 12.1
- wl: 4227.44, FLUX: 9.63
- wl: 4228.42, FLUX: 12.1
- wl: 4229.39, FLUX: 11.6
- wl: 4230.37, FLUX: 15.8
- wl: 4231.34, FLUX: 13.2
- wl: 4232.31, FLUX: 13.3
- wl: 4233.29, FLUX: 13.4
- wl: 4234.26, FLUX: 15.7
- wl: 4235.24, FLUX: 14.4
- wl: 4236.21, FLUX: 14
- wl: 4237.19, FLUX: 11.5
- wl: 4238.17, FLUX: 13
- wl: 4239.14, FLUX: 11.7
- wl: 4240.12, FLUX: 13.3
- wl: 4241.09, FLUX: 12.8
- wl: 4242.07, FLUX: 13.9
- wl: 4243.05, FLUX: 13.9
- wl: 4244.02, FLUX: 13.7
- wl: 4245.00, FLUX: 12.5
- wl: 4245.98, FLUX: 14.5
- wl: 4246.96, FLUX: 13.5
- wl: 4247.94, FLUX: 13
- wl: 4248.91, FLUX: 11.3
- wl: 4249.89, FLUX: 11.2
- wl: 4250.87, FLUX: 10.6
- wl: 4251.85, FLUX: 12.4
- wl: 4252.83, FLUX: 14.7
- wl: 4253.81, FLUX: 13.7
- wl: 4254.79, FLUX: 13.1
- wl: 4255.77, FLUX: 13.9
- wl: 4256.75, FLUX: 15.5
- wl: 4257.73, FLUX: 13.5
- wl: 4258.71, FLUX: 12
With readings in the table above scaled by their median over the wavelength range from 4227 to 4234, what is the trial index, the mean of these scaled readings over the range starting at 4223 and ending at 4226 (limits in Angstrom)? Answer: 0.95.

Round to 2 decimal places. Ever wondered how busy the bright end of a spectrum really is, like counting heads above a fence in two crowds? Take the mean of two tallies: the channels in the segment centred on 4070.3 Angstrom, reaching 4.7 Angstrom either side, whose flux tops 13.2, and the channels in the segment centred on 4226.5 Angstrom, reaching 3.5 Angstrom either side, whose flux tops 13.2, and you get 1.50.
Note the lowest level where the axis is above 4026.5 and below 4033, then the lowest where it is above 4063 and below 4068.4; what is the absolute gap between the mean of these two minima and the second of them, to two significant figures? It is 1.1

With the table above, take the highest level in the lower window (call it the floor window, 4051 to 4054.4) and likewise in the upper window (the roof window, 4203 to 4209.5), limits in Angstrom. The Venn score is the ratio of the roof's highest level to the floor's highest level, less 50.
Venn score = -49.0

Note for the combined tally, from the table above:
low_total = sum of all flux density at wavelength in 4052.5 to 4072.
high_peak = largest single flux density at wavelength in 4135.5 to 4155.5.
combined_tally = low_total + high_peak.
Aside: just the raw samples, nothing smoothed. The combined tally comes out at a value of 283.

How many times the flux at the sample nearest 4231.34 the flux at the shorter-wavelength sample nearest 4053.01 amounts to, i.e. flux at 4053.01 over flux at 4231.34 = 1.14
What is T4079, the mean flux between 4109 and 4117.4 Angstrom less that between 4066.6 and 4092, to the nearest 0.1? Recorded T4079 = -1.0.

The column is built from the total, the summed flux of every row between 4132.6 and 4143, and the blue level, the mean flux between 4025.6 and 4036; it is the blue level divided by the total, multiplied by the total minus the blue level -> 12.0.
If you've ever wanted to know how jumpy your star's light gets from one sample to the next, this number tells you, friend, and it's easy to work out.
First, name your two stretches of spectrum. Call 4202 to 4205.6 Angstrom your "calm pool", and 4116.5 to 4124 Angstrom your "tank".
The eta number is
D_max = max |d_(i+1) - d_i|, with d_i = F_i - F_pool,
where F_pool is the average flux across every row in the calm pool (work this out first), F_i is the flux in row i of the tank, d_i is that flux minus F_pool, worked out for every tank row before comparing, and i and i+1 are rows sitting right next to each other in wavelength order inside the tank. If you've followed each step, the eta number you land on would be 3.2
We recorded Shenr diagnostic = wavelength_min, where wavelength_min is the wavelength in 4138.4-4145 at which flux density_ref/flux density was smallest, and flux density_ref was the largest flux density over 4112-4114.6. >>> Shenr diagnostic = 4139.79 Angstrom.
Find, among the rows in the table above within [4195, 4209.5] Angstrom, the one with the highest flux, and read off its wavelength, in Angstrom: 4201.24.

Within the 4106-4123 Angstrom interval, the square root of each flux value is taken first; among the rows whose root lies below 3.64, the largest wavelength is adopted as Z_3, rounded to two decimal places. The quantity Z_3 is 4121.71 Angstrom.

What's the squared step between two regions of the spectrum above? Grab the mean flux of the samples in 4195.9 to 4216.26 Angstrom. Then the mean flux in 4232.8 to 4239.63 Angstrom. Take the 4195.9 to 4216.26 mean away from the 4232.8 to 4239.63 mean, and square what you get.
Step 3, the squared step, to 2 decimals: 0.08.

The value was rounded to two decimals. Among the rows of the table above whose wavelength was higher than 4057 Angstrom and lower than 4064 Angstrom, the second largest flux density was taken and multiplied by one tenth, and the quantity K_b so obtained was 1.30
